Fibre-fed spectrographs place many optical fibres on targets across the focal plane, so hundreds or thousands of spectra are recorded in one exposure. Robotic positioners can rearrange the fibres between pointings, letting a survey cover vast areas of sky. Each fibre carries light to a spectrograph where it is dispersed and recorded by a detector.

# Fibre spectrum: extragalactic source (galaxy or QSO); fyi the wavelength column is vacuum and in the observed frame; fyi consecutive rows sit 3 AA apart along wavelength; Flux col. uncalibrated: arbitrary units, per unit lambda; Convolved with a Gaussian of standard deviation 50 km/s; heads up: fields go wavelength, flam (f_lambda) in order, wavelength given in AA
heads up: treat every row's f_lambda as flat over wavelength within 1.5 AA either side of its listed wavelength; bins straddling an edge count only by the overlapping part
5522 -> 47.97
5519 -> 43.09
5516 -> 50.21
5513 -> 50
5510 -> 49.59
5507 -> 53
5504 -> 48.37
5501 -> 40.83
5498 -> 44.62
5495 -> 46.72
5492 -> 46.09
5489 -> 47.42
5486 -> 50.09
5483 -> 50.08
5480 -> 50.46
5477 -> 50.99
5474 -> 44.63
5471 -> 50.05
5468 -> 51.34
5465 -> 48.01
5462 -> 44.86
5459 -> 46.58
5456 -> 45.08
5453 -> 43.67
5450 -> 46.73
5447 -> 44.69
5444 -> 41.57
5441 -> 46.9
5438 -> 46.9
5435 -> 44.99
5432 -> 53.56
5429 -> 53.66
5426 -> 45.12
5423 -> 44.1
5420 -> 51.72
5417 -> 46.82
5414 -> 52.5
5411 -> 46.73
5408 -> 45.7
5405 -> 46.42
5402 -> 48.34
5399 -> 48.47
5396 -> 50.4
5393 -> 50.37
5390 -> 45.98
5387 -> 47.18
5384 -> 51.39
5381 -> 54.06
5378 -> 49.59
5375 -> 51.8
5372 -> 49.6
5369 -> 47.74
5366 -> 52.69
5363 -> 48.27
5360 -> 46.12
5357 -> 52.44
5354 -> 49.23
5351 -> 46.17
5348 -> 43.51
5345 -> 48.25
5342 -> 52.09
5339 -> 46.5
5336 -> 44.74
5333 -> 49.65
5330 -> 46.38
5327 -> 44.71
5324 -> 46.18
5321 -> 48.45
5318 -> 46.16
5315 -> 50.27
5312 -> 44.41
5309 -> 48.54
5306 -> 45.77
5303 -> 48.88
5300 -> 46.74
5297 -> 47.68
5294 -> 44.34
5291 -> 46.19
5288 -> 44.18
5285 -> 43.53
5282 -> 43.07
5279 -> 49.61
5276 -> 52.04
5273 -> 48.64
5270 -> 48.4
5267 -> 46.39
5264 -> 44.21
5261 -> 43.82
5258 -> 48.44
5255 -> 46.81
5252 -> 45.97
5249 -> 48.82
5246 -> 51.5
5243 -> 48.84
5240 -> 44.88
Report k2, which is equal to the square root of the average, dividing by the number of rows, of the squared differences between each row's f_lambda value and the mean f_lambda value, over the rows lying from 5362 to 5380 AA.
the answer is 1.8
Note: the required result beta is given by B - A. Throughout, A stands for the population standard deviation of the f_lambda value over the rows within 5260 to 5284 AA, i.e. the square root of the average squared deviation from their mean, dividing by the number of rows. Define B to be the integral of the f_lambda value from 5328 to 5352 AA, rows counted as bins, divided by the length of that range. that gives 44.2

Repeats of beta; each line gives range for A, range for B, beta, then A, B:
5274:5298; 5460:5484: 45.7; 3.0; 48.7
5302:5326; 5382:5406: 46.9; 1.9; 48.7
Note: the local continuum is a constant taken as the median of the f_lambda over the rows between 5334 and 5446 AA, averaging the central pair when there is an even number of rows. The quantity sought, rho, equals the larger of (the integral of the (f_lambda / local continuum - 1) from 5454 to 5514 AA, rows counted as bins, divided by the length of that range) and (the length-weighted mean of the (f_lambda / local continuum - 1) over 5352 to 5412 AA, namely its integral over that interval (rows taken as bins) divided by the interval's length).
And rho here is 0.018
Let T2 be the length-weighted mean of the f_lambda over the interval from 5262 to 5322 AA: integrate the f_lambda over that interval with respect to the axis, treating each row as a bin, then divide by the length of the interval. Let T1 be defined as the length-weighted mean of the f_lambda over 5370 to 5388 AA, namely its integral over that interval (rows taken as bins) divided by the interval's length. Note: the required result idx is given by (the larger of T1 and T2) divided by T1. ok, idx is 1.00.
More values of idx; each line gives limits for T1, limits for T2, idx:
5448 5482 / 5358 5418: 1.03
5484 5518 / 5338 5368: 1.01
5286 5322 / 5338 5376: 1.04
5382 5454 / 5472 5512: 1.00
